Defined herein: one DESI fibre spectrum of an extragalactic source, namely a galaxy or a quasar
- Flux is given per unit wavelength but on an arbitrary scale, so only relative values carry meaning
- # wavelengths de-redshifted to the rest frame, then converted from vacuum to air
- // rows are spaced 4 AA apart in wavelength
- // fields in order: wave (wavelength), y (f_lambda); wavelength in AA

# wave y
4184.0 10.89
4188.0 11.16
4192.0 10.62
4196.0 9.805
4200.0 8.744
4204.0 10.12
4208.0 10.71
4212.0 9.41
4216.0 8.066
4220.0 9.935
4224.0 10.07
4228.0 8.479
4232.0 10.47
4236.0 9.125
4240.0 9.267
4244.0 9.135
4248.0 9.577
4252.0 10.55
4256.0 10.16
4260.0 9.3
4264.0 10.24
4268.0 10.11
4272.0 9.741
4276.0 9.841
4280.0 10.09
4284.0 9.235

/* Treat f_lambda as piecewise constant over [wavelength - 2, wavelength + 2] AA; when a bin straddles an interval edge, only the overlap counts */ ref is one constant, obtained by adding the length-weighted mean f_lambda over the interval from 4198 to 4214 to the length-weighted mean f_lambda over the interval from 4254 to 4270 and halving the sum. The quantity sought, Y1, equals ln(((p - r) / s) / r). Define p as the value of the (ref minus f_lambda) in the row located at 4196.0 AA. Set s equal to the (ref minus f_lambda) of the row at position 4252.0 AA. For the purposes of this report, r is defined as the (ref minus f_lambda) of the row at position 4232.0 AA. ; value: 0.42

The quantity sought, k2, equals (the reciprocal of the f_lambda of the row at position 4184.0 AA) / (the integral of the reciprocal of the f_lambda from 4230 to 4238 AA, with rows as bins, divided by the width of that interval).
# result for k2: 0.90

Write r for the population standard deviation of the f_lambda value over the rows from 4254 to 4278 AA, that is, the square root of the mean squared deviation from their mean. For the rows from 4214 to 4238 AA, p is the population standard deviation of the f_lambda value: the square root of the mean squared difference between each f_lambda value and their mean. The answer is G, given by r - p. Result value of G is -0.55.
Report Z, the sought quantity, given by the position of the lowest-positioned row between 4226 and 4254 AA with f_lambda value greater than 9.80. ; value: 4232.0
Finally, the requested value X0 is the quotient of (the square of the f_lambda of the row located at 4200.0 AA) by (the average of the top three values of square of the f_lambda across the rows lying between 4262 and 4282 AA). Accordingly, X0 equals 0.74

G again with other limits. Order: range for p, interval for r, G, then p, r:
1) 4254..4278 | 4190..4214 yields 0.36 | 0.3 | 0.7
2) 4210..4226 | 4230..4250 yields -0.29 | 0.8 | 0.5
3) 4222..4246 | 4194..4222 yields 0.17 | 0.7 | 0.8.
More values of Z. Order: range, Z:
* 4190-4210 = 4192.0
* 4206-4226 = 4208.0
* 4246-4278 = 4252.0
